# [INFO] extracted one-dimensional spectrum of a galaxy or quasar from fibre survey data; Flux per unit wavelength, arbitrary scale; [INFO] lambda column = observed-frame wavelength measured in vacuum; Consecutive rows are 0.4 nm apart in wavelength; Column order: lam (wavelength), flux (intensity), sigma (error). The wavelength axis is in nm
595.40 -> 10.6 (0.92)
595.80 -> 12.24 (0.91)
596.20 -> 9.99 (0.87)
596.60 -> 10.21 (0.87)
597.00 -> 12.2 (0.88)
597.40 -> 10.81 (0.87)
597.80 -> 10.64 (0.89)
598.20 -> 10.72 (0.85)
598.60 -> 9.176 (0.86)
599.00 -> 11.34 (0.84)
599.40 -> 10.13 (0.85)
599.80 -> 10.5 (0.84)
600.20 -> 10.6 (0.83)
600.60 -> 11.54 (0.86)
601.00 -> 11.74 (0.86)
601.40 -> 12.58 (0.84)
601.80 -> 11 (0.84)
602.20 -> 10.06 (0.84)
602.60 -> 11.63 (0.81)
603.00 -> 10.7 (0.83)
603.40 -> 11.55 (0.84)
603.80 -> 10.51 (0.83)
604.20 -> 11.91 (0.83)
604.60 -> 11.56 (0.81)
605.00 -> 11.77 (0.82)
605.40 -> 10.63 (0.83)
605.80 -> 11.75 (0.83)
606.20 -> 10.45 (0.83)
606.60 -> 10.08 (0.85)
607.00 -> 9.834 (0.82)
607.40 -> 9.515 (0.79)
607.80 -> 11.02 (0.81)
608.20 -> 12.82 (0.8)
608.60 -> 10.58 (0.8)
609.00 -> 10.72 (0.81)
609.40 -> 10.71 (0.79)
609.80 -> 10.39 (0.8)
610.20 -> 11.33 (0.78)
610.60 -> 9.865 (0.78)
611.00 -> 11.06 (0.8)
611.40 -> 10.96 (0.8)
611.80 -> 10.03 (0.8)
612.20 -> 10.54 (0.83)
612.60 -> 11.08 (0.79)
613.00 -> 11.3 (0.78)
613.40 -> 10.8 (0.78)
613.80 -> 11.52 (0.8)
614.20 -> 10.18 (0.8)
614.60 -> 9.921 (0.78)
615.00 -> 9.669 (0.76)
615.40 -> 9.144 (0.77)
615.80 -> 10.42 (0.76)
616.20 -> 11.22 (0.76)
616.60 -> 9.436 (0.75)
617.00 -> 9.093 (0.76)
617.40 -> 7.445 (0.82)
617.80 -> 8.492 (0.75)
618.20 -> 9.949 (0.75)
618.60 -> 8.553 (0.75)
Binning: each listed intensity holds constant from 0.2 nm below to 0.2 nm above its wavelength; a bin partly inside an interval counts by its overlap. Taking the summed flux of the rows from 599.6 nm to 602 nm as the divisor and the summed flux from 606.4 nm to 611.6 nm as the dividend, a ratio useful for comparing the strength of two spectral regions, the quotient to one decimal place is 2.0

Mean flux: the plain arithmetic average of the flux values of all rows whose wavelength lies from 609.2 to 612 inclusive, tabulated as 10.6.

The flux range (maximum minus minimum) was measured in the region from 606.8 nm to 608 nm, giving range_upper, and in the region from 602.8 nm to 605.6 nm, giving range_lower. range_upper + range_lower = 2.9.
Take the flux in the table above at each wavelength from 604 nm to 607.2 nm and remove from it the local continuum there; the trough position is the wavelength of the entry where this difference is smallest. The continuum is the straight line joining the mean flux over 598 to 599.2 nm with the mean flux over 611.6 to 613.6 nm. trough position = 607.00 nm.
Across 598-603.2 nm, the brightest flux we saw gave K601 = 12.58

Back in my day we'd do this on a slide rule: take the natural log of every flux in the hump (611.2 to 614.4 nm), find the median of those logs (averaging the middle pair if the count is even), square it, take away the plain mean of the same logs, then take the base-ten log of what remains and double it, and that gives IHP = 1.04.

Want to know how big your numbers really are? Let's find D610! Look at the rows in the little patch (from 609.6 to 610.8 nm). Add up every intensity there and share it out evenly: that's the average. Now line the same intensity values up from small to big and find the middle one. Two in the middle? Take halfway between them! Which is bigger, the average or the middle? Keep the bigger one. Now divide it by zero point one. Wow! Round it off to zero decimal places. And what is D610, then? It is 105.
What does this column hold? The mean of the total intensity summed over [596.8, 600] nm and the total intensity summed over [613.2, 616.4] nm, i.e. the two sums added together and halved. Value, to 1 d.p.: 84.2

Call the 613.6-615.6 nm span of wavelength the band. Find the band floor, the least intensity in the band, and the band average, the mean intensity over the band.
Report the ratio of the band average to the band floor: 1.10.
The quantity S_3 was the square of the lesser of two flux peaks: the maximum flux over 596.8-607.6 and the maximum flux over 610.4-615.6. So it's 133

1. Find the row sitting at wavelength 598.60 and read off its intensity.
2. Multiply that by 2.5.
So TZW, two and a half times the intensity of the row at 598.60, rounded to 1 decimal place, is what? 22.9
